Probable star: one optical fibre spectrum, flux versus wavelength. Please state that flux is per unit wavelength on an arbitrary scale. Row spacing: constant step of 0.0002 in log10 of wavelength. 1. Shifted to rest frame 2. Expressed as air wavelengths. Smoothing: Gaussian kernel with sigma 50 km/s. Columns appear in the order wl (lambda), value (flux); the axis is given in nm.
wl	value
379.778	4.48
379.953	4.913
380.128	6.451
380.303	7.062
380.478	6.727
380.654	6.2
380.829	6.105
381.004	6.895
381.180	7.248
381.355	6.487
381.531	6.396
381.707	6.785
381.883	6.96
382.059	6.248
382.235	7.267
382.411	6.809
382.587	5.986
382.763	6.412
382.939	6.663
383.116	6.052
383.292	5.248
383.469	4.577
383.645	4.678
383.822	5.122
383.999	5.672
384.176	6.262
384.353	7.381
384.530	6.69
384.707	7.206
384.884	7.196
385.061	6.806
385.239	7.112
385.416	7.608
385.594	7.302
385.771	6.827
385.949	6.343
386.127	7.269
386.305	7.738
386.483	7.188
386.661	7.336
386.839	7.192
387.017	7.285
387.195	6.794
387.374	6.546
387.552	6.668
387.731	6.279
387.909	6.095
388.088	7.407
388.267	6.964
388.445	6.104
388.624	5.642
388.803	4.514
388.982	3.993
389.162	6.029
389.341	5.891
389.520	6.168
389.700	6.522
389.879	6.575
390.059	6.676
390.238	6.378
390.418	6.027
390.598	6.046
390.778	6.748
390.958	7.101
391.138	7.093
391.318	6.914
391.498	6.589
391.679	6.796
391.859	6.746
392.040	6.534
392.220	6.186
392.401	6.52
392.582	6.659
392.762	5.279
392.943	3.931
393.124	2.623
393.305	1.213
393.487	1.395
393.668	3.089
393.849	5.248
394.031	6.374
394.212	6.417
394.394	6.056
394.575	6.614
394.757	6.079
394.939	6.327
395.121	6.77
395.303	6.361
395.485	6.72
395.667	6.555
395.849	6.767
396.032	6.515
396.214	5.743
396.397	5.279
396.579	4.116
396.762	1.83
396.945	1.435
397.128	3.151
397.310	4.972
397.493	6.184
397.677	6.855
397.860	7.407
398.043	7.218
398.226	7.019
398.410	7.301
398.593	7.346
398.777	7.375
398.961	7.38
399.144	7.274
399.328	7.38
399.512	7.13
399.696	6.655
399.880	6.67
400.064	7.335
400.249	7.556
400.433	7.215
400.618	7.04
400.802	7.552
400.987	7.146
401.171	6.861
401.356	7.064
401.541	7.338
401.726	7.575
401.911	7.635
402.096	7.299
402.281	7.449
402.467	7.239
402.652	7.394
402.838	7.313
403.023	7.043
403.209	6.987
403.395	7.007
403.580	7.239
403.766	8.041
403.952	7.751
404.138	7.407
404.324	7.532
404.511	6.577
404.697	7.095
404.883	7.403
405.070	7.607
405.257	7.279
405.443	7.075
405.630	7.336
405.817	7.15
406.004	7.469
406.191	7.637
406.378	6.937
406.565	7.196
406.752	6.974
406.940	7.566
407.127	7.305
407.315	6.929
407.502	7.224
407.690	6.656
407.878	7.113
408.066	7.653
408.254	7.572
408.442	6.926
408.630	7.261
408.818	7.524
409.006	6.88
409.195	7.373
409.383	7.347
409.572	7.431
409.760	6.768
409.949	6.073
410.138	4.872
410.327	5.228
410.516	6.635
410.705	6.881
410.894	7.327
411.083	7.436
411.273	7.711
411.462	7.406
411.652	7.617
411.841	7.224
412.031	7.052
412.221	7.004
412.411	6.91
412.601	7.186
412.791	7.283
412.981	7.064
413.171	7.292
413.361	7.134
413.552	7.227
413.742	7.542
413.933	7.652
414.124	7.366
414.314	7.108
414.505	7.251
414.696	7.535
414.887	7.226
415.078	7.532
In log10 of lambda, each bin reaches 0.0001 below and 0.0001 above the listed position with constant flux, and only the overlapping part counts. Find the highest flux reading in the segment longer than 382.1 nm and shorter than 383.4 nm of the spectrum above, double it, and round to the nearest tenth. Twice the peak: 14.5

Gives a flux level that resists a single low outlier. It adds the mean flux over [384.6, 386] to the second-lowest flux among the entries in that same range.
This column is 14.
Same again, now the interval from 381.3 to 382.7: 13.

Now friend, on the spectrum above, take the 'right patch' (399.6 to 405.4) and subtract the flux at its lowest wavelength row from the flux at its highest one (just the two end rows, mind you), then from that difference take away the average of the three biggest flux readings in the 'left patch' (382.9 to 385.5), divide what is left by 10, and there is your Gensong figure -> -0.68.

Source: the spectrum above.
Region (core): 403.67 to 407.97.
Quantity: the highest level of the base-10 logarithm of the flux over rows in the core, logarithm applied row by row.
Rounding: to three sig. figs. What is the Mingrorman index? 0.905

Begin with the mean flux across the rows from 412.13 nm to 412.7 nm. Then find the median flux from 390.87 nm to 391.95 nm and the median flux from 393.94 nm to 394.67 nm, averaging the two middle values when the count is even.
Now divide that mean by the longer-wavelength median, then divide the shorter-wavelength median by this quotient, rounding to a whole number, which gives 6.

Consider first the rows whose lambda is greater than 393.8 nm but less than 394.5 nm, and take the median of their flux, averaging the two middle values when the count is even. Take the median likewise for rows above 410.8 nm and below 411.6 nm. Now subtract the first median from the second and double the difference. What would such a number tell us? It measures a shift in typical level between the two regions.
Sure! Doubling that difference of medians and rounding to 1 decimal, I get 2.4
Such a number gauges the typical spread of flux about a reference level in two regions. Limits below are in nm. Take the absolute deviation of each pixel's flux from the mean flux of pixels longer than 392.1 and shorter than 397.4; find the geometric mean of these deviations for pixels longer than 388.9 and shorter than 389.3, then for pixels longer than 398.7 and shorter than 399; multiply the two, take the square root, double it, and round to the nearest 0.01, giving 3.08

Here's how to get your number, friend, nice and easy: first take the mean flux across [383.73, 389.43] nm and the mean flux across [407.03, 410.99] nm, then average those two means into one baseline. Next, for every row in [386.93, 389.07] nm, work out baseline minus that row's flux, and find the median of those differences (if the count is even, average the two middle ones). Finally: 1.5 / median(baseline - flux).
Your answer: 4.6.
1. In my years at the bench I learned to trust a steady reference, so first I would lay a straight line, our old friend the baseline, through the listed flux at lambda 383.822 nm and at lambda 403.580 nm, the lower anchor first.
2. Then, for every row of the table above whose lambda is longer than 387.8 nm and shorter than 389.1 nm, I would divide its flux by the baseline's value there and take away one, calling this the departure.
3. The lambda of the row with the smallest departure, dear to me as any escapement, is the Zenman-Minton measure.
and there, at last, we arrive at 388.982 nm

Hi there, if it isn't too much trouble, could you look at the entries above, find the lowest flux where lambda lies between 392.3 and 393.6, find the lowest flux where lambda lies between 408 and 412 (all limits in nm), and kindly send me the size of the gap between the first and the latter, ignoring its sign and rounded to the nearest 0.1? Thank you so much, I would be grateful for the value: 3.7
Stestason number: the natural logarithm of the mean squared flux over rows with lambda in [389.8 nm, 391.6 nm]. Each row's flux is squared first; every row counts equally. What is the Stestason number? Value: 3.78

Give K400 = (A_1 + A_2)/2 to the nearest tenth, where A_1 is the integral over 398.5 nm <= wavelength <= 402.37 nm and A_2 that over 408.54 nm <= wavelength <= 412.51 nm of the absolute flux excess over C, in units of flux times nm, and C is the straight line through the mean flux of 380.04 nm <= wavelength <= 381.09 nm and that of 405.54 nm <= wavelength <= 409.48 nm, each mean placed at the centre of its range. 1.5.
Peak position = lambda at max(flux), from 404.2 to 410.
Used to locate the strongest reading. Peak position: 408.066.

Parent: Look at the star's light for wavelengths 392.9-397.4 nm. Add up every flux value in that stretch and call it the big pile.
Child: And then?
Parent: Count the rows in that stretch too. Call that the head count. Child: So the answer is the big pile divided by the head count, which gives 4.9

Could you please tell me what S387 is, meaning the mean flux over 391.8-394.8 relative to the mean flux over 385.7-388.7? 0.75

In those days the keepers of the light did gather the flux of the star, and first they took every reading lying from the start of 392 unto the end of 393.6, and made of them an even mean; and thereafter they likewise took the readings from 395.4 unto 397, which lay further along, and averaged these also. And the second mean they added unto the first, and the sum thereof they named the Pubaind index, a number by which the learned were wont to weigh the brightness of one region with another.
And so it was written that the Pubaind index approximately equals 9.5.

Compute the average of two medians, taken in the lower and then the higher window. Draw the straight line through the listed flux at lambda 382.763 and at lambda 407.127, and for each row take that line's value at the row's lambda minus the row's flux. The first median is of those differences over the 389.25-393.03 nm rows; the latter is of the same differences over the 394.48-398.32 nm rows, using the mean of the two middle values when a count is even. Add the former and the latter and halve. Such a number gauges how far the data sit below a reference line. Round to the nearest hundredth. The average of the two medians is 0.33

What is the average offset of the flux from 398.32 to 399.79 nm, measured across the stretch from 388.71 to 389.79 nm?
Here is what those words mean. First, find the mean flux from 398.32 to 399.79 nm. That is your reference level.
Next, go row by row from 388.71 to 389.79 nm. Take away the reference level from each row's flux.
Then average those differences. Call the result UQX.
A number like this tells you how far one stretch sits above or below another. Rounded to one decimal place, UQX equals -1.7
